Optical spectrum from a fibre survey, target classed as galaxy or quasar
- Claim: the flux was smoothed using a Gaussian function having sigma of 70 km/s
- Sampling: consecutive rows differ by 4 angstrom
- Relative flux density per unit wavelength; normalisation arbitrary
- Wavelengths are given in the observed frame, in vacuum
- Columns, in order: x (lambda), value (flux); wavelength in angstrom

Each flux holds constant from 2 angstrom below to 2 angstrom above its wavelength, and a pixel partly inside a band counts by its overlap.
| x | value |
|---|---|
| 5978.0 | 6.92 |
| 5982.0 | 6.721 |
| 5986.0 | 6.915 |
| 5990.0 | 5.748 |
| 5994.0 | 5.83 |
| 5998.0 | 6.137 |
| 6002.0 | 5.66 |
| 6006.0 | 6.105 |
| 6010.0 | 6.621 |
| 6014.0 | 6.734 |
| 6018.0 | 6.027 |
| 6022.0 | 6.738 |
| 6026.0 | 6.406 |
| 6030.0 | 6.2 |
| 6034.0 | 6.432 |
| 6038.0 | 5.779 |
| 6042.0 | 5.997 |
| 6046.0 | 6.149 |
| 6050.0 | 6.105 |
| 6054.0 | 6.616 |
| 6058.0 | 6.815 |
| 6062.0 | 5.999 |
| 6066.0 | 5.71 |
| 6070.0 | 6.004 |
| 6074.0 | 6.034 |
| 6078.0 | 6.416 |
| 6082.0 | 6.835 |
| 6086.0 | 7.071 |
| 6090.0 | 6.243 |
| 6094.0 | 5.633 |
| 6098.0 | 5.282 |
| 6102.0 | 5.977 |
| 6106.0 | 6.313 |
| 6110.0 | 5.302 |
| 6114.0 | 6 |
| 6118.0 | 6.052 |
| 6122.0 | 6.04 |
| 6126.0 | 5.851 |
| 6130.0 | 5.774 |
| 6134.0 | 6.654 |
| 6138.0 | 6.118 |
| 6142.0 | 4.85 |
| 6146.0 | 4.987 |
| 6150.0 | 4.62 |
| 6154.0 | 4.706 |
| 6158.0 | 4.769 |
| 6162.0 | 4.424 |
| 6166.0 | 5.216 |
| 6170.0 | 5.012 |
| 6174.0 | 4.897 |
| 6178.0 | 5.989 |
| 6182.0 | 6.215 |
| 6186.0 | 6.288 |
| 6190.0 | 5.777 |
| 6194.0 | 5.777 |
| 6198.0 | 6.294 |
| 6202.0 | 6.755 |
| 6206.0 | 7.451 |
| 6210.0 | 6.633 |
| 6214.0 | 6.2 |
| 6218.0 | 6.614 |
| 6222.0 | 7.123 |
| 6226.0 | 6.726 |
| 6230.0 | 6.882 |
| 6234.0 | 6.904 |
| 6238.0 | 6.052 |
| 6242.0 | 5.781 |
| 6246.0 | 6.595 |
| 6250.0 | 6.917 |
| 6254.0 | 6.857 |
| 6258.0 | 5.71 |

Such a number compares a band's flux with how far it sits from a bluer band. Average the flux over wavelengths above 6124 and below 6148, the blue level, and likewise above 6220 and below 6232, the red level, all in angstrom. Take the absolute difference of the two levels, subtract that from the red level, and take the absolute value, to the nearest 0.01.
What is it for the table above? 5.71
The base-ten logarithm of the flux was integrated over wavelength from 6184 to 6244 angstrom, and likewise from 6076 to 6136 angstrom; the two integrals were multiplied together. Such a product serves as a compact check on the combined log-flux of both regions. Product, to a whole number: 2287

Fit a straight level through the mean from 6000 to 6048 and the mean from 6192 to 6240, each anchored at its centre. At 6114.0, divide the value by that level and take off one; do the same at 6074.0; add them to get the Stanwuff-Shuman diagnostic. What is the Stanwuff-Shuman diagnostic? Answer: -0.11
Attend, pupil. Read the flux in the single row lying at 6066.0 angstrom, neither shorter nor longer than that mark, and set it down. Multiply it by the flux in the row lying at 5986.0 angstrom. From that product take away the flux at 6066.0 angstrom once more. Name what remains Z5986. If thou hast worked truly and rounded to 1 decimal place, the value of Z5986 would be 33.8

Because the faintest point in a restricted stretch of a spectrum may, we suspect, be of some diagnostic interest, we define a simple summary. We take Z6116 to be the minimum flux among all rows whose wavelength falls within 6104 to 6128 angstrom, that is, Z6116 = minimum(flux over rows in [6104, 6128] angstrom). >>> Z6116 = 5.302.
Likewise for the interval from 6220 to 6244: 5.781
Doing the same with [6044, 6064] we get 5.999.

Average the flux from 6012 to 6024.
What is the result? 6.5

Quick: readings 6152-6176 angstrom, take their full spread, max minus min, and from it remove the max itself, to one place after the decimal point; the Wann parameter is -4.4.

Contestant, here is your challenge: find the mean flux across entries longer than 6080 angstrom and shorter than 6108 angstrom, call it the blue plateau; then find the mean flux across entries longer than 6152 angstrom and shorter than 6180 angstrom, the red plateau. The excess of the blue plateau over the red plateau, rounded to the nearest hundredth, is 1.19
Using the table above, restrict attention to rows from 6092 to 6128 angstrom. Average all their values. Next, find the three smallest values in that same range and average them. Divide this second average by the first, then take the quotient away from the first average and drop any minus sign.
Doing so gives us 4.90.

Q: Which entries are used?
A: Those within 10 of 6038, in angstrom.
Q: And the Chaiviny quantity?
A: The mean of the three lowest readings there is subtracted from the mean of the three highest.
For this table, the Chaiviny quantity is 0.29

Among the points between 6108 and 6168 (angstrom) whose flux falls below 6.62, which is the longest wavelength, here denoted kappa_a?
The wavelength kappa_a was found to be 6166.0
